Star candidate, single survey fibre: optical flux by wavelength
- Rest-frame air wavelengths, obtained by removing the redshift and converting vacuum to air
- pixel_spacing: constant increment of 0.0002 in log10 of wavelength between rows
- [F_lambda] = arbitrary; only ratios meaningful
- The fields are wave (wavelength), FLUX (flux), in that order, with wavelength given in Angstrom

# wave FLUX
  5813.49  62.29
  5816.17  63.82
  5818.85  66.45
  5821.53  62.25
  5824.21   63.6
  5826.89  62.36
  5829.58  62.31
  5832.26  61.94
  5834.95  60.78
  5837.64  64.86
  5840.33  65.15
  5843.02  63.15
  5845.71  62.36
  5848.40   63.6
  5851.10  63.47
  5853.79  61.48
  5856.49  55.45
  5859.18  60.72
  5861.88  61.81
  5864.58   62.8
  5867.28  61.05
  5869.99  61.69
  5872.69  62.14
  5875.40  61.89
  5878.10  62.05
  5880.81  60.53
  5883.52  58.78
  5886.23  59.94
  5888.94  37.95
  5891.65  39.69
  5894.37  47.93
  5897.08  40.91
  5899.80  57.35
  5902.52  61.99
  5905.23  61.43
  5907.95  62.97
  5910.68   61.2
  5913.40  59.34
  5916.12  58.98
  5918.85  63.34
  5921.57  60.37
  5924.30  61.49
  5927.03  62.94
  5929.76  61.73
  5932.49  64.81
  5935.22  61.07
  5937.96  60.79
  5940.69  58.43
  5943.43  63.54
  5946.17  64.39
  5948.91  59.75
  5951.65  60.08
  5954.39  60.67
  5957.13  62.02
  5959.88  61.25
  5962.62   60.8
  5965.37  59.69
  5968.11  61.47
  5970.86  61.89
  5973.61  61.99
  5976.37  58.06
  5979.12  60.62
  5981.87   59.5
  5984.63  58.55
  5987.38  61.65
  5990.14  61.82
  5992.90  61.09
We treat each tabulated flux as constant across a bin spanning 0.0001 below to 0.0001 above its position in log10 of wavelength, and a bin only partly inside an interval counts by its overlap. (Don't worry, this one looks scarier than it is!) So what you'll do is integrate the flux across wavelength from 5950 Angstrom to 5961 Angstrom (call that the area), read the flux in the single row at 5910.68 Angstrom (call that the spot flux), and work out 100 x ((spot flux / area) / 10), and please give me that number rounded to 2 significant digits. 0.91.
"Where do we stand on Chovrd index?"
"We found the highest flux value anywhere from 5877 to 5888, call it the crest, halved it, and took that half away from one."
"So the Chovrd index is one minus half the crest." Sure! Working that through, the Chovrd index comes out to -30.0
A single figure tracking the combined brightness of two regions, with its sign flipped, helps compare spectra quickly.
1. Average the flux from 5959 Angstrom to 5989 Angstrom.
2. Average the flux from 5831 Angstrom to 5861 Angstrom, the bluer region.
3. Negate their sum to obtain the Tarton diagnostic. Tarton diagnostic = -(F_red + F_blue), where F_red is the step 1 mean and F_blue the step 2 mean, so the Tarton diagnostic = -123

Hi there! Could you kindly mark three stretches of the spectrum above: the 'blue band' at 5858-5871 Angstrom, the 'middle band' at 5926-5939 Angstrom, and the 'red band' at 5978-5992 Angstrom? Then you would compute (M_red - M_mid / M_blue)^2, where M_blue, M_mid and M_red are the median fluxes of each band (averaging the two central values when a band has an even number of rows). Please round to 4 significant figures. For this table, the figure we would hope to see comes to 3554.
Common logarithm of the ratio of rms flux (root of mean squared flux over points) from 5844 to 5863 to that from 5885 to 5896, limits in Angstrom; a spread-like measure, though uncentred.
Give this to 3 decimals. 0.114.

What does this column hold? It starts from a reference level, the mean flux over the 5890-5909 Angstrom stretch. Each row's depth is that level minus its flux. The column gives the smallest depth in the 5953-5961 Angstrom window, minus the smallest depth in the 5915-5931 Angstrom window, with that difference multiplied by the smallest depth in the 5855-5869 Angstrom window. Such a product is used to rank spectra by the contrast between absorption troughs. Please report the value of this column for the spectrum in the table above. -13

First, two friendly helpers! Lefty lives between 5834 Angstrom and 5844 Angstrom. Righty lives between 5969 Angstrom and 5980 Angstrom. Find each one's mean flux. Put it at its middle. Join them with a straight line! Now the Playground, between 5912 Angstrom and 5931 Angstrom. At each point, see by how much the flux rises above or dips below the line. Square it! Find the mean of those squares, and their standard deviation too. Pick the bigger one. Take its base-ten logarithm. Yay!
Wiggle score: 0.5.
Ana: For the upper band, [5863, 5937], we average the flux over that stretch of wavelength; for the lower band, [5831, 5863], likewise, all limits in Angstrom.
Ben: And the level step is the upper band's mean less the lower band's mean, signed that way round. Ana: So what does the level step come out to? -3.7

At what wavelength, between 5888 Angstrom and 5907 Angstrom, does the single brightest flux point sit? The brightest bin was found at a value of 5902.52 Angstrom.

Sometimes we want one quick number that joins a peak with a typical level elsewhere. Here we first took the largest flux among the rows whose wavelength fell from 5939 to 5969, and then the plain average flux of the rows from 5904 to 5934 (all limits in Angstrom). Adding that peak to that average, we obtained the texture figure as 126.1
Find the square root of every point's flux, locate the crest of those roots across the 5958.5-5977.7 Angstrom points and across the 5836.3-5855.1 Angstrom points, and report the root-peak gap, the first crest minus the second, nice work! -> -0.20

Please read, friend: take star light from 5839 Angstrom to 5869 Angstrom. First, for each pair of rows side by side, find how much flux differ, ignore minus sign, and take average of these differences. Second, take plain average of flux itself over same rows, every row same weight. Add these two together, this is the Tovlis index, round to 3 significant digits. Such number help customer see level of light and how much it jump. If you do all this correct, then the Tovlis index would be 64.0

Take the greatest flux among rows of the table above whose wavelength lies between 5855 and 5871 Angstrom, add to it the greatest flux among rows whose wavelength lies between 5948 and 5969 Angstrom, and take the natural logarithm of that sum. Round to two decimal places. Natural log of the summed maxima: 4.83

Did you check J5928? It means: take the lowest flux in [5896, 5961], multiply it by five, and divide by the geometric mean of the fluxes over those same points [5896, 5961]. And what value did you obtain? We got 3.4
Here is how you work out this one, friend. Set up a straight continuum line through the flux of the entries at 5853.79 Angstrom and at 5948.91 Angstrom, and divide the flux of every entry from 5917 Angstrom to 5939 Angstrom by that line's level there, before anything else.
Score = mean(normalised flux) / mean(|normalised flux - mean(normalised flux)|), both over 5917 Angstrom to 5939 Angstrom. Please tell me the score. 52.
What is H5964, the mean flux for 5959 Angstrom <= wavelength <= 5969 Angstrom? 60.8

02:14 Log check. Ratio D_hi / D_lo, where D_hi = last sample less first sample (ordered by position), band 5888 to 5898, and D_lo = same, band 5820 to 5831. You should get 49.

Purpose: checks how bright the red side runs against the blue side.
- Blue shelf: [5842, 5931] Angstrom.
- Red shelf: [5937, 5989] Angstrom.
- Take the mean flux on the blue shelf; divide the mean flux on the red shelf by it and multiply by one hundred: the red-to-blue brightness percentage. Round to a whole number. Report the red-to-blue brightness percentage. 103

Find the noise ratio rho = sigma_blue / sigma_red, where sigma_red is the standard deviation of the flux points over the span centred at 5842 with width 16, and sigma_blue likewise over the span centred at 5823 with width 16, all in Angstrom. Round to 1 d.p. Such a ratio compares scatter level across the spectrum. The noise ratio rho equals 1.0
